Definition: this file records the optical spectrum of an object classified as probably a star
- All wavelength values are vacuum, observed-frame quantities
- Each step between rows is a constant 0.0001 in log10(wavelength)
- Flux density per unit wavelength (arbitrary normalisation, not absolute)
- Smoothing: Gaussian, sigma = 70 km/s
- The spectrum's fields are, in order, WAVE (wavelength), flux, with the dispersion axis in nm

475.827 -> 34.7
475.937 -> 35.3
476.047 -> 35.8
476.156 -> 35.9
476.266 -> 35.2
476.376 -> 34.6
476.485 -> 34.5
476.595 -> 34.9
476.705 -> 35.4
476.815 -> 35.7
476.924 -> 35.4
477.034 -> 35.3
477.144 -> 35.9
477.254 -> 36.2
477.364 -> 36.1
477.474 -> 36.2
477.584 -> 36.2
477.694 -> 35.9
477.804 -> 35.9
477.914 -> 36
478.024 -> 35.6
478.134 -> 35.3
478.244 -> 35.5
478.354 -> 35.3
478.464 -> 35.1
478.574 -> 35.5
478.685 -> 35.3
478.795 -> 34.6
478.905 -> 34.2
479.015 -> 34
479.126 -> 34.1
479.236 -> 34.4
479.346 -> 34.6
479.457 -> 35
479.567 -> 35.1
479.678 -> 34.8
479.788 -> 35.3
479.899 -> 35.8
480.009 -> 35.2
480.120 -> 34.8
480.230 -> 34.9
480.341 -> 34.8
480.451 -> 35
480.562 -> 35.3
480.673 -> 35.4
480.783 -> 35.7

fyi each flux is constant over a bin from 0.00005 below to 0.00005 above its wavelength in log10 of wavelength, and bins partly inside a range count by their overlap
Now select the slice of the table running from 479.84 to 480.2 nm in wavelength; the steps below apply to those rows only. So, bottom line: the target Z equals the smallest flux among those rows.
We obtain 34.8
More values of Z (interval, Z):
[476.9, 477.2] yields 35.3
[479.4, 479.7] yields 34.8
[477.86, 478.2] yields 35.3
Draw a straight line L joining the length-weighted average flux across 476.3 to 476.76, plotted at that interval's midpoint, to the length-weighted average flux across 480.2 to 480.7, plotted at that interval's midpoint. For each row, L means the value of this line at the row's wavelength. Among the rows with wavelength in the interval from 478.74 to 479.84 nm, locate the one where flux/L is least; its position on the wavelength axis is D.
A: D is 479.015 nm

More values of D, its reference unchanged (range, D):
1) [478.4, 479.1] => 479.015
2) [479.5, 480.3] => 480.120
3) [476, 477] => 476.485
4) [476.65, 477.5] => 477.034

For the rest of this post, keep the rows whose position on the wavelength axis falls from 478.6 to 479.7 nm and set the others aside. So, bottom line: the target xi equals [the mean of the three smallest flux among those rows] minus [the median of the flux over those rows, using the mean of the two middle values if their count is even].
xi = -0.50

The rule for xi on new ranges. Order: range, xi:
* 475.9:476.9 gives -0.63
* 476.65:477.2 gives -0.03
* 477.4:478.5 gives -0.52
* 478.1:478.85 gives -0.30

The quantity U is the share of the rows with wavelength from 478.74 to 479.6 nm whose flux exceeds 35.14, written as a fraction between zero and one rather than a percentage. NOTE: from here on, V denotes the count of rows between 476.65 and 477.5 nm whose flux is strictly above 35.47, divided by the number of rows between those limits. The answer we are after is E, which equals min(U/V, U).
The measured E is 0.00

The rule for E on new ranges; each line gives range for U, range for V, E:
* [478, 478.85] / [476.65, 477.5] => 0.75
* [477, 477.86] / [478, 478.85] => 1.00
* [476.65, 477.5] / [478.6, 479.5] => 1.00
